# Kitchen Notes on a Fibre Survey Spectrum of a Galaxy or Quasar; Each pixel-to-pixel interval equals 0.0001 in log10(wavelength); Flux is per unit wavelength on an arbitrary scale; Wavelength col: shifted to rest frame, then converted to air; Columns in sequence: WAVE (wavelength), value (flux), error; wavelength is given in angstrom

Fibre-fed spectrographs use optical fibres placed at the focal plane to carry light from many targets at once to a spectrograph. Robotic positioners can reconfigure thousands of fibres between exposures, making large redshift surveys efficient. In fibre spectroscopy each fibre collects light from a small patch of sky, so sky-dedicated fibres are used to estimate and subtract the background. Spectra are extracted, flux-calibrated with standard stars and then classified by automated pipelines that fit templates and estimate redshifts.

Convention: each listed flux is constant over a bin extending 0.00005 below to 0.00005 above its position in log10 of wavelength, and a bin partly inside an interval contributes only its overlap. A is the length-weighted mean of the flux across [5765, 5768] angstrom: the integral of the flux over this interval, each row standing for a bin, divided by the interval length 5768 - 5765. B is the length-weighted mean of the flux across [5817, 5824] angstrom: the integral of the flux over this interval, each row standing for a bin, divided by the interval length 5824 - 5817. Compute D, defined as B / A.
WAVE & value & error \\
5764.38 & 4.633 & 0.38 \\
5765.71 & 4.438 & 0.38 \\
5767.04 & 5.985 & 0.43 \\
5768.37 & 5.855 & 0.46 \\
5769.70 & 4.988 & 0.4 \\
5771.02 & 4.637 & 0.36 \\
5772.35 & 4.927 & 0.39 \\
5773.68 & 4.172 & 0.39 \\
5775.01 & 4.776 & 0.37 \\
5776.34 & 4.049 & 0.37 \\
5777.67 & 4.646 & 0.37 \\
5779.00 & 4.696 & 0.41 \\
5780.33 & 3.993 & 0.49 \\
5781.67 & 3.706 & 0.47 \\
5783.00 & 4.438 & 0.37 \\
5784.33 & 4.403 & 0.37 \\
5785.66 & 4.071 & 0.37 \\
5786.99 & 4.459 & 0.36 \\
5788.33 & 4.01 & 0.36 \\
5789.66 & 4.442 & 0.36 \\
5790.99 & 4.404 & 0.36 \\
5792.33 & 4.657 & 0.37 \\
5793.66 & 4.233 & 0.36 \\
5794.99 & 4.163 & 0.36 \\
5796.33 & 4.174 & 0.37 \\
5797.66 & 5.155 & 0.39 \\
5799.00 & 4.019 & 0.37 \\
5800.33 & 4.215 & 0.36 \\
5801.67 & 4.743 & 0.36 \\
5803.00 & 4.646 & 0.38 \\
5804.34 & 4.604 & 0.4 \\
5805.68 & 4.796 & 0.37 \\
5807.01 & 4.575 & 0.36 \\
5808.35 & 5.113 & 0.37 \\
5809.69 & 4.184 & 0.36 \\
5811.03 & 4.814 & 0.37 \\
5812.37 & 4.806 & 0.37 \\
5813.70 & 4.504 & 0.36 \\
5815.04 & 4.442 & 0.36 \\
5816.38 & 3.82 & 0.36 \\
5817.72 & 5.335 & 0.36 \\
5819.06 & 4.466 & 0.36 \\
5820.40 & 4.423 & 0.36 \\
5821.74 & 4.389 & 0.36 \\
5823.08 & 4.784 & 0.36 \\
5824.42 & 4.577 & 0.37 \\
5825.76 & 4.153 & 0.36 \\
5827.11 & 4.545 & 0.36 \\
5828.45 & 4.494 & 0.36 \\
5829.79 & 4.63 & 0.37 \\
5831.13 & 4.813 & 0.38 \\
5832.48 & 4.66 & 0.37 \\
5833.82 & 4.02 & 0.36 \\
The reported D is 0.89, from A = 5.25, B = 4.67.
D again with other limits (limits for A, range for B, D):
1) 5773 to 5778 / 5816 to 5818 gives 1.03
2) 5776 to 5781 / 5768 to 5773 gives 1.16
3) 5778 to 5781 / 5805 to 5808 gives 1.08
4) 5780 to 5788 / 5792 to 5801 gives 1.05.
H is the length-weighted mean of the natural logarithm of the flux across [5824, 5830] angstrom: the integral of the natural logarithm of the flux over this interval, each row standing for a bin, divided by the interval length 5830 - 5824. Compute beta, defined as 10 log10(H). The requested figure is 1.75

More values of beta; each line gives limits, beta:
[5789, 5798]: 1.73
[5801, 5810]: 1.88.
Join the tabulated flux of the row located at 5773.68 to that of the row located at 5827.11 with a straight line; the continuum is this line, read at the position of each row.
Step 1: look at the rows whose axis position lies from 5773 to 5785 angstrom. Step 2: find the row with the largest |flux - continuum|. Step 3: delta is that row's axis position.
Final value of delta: 5775.01 angstrom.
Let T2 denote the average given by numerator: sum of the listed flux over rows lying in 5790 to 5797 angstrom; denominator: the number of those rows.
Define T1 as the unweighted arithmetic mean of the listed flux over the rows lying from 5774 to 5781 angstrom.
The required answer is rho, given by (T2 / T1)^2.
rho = 0.95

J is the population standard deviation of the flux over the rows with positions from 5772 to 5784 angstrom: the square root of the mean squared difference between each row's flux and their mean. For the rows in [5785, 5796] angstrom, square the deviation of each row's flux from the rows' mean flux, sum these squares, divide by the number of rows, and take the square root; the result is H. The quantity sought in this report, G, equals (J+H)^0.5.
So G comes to 0.77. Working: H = 0.207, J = 0.39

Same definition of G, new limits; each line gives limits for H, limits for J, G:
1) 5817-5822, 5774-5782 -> 0.90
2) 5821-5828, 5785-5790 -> 0.65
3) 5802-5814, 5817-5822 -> 0.80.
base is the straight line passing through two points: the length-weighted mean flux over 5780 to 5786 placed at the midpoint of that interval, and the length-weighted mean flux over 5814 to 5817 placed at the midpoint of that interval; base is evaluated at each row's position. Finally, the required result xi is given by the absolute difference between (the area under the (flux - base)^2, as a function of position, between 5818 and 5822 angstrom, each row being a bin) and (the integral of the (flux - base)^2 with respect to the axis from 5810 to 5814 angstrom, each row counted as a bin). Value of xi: 0.45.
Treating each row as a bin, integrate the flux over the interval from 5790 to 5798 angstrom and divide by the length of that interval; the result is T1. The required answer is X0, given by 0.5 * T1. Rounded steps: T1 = 4.44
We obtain 2.22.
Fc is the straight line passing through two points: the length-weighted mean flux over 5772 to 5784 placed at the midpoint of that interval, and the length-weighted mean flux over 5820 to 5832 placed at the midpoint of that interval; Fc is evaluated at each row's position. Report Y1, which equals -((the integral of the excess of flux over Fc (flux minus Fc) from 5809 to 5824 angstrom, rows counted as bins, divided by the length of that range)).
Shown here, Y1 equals -0.04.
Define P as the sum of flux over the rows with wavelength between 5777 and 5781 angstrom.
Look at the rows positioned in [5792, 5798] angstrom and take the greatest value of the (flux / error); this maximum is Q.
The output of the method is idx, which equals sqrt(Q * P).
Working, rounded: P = 13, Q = 13.2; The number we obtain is 13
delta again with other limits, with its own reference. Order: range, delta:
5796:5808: 5797.66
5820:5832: 5825.76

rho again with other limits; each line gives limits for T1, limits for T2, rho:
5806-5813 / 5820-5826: 0.90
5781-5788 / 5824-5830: 1.13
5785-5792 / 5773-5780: 1.09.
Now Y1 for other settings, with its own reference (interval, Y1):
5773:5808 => 0.01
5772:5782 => -0.02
